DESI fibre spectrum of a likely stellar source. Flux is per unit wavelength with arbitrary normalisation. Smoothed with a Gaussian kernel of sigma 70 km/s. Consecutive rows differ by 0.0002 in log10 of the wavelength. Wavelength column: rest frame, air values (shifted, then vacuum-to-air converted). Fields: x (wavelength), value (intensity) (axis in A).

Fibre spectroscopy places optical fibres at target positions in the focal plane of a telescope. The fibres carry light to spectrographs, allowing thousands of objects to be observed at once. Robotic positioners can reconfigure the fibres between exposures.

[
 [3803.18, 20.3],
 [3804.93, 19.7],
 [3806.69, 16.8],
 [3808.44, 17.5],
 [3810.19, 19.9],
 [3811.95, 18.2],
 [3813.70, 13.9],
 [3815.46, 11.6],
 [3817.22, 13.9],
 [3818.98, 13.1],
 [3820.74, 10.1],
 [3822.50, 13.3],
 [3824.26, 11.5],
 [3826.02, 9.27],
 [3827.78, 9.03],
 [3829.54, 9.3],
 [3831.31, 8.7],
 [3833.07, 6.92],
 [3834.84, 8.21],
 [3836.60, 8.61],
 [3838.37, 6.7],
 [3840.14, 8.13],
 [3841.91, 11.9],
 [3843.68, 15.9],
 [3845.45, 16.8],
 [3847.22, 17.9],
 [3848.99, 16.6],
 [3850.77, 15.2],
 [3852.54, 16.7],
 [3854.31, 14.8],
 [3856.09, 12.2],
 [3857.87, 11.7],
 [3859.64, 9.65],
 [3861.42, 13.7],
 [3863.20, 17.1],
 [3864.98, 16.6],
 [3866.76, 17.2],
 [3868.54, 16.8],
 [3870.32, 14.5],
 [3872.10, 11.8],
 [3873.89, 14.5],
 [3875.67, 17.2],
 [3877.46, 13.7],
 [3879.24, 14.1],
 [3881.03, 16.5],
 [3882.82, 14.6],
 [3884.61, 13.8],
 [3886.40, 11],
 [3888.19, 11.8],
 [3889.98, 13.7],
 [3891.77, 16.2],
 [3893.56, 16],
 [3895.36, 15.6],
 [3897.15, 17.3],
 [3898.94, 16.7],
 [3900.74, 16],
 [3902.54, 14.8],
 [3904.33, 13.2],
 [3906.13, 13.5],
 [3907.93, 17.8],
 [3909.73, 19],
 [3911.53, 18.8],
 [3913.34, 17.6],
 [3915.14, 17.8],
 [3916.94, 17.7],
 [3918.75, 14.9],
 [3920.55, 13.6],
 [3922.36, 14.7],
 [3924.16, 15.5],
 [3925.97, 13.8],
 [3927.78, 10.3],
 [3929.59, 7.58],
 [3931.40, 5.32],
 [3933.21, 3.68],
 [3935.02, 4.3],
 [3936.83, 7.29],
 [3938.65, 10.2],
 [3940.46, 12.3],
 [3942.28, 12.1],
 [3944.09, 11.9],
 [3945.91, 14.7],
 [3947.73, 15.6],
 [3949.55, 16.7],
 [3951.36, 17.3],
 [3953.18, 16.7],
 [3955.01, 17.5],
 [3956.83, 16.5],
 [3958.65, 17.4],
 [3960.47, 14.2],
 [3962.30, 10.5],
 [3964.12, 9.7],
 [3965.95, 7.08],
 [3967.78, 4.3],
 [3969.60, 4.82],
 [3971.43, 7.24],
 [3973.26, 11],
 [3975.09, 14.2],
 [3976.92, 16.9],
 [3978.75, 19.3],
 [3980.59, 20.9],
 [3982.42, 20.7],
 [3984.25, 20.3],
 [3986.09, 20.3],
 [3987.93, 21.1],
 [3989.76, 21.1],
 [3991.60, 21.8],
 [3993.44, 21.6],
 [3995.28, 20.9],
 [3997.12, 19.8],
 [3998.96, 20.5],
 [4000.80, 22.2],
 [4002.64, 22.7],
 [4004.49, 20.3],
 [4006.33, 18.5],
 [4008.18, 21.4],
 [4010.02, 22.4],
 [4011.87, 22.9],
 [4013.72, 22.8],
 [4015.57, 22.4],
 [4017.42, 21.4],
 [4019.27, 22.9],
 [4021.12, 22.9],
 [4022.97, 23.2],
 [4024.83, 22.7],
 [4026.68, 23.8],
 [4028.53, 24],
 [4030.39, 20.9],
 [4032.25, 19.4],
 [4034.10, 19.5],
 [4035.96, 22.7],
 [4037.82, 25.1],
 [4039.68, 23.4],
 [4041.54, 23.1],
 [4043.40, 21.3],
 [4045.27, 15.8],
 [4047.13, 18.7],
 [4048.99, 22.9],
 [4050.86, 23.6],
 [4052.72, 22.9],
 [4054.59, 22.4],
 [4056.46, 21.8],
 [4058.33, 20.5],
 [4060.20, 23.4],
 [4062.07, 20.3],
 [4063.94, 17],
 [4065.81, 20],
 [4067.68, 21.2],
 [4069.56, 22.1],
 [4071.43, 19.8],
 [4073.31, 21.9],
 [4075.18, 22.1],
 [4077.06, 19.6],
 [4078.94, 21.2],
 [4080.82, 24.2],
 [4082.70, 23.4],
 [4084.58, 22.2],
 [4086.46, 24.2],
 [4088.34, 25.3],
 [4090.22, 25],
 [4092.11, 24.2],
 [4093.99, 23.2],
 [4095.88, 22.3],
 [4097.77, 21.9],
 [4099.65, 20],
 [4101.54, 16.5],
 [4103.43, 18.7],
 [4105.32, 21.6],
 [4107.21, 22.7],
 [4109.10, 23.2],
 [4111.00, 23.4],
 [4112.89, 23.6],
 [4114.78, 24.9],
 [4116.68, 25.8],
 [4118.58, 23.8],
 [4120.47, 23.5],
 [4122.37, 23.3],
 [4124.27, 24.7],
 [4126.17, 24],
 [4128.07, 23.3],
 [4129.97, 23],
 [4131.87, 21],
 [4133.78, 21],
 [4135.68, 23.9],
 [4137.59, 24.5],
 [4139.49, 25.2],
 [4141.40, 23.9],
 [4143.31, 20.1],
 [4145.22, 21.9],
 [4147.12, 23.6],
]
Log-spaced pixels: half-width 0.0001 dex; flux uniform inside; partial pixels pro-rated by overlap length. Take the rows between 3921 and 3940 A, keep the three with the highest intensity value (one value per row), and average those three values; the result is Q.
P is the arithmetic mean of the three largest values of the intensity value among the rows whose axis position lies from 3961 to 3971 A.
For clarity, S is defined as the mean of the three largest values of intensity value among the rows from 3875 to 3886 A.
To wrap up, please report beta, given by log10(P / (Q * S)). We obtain -1.41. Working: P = 9.1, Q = 14.7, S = 16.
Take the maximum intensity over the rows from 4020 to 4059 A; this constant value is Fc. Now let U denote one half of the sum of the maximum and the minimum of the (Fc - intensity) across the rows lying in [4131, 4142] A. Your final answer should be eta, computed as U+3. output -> 5.0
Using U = 2.0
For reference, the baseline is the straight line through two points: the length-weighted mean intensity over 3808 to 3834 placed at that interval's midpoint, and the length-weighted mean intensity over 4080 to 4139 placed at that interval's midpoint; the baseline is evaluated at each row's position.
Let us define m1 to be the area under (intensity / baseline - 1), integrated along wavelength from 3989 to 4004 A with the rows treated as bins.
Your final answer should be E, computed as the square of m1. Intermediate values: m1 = 2.0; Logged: 3.9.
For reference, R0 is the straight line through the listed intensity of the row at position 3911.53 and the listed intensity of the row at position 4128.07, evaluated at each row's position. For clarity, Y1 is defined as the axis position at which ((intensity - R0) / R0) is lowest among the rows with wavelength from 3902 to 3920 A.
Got 3904.33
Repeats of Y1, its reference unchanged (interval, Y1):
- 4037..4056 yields 4045.27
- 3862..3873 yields 3872.10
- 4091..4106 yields 4101.54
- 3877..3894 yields 3886.40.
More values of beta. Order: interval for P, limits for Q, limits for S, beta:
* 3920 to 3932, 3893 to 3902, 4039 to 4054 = -1.42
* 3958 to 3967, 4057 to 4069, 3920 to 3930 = -1.36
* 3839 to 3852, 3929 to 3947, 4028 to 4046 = -1.27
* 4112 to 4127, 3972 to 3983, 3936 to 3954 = -1.14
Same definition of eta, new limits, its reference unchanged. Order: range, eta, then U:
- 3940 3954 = 13.5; 10.5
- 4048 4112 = 7.2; 4.2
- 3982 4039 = 6.3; 3.3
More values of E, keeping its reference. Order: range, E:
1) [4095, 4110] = 1.6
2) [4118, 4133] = 0.0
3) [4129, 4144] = 0.5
